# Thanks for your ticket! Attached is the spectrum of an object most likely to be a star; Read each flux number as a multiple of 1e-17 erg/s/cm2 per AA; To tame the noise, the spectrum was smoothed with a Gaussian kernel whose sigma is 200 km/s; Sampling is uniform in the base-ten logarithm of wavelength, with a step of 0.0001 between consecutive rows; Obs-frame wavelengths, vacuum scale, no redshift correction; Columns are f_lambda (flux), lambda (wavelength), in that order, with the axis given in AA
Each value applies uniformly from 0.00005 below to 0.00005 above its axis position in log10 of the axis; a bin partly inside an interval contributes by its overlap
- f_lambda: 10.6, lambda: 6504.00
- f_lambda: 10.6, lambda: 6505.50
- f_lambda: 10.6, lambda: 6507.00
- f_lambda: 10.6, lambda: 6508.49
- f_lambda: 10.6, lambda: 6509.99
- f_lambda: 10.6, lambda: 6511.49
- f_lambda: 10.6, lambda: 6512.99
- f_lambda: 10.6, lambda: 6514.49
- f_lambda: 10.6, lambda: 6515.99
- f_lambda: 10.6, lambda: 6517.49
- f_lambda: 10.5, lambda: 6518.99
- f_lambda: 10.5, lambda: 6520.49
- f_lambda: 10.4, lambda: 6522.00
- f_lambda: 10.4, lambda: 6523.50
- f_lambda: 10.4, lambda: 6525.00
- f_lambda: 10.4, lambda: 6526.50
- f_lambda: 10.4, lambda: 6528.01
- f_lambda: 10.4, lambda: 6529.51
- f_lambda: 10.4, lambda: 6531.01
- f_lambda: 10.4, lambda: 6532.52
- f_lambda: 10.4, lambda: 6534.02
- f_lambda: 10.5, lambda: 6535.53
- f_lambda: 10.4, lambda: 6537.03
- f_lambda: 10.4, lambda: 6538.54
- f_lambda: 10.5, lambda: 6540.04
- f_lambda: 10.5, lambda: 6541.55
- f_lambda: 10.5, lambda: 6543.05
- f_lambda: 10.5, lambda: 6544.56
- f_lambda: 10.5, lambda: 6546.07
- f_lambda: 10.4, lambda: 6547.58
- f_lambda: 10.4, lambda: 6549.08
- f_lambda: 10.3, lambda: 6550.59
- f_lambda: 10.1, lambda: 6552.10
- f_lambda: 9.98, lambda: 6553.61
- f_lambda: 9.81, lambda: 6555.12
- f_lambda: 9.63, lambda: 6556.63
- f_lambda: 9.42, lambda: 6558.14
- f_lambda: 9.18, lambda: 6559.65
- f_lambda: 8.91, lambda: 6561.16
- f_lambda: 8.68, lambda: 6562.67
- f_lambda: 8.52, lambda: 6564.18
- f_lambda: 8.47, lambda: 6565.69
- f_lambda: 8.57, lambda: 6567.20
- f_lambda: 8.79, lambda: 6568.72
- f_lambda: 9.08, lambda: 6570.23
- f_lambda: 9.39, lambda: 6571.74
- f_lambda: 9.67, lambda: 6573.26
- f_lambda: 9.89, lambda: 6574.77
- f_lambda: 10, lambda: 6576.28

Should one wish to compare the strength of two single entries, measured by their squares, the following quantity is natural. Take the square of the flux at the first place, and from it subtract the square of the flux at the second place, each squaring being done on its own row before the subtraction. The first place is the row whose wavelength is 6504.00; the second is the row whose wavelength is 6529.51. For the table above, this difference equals 4.2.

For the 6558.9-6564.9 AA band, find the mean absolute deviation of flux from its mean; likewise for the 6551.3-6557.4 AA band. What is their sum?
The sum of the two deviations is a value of 0.38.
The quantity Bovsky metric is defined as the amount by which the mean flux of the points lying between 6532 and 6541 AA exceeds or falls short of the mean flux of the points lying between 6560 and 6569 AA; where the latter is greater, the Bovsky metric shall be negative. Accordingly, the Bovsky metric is 1.8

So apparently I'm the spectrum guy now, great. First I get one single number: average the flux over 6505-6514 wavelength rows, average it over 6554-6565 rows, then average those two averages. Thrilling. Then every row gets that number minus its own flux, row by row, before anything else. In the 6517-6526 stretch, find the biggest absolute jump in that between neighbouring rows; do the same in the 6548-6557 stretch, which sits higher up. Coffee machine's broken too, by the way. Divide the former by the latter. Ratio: 0.5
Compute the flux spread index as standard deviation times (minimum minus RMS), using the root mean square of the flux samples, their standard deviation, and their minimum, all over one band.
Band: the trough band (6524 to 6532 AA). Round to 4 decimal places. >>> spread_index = 0.0000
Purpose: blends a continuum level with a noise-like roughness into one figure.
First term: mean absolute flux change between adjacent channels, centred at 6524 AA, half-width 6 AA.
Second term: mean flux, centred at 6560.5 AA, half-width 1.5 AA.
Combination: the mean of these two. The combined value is 4.5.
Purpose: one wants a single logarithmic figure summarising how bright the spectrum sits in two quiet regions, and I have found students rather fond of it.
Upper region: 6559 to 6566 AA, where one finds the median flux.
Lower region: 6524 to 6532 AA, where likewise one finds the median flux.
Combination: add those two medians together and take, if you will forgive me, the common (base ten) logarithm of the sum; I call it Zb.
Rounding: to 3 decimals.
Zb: 1.281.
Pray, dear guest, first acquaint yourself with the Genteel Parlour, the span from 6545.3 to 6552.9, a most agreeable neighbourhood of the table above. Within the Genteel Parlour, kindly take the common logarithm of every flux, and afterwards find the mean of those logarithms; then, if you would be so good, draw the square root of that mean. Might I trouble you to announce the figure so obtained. 1.01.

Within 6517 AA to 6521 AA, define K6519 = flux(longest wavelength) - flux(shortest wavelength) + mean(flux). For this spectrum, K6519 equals 10.4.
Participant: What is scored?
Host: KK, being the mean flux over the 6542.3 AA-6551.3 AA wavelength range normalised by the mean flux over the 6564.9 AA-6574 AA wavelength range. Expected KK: 1.16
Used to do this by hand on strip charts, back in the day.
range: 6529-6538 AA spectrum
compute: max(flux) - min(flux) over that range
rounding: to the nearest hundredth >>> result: 0.10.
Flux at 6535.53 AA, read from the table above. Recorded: 10.5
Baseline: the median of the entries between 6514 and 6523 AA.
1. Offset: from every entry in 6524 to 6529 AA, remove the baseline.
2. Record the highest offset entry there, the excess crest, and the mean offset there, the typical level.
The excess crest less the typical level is 0.00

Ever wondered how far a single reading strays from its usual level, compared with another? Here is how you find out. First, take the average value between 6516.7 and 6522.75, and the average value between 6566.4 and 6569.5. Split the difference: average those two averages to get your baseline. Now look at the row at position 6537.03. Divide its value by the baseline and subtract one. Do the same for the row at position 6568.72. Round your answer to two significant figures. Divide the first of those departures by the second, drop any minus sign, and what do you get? 1.0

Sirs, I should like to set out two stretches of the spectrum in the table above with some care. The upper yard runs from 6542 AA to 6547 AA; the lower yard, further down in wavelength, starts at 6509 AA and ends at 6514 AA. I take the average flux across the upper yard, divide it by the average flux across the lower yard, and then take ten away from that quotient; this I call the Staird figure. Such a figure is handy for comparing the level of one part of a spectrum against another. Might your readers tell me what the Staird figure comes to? -9.01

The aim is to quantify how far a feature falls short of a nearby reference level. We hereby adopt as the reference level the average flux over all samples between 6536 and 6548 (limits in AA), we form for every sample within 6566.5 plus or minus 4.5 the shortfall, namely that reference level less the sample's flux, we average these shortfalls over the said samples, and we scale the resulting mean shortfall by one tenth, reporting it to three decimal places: 0.178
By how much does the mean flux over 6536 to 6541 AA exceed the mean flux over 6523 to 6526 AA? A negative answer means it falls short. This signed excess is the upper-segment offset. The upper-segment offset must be 0.03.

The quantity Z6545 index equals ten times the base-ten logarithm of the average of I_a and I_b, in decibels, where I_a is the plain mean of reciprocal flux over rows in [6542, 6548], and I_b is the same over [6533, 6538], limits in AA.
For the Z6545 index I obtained -10.2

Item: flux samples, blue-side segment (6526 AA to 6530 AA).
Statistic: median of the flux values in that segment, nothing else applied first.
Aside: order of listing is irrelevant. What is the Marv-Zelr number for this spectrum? 10.4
